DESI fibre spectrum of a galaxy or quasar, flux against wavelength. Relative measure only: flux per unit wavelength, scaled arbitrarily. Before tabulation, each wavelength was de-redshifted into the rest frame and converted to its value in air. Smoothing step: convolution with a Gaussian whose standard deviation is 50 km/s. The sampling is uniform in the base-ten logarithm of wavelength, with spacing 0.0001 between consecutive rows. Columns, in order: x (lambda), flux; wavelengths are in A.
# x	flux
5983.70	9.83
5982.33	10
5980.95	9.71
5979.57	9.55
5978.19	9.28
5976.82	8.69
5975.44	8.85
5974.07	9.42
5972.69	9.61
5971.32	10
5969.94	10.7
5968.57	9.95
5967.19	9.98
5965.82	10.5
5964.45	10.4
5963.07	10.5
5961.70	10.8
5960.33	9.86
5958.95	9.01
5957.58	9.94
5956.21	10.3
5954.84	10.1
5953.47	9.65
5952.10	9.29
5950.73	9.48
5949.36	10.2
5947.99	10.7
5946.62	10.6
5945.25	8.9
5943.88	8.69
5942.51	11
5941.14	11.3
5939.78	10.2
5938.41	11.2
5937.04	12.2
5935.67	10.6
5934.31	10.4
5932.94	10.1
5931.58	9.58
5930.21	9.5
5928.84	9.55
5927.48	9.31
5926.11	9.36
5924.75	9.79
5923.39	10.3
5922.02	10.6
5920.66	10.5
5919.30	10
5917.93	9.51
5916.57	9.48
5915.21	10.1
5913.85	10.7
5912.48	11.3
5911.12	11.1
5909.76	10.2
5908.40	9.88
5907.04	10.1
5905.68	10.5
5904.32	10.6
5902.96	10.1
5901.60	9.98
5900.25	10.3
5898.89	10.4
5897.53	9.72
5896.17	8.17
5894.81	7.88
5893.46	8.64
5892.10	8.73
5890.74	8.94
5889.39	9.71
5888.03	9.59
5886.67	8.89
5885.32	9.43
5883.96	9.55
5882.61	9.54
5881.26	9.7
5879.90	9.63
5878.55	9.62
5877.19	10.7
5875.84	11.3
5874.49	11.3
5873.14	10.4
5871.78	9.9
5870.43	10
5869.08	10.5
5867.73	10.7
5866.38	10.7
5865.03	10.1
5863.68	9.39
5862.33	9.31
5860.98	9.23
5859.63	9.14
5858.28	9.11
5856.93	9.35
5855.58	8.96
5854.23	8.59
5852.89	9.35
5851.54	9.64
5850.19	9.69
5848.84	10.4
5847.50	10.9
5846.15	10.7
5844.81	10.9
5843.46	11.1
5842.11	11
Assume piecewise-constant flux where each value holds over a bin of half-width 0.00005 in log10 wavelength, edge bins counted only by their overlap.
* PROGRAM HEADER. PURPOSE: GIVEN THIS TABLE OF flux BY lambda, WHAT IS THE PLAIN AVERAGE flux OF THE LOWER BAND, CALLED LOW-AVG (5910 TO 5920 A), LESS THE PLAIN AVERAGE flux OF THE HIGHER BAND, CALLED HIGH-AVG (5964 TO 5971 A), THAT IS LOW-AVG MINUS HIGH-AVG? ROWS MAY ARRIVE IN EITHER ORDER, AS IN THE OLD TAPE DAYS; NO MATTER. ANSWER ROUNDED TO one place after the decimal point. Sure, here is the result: 0.0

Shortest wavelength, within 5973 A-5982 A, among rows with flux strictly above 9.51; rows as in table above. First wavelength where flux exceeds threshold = 5979.57 A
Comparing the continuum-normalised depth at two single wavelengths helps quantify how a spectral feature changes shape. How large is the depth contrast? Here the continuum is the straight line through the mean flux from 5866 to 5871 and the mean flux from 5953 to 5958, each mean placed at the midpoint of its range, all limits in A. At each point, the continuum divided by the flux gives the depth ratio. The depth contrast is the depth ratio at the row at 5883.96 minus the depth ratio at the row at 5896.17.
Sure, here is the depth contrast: -0.18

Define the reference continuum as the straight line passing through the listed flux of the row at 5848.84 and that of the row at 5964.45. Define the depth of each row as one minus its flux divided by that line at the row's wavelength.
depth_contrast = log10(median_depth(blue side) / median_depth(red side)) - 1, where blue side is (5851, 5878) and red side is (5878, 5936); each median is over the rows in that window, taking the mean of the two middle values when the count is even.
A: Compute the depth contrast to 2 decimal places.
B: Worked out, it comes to -1.03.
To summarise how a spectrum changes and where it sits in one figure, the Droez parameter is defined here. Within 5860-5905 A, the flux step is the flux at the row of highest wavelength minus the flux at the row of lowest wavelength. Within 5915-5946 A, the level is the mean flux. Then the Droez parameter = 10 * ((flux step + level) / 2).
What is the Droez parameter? 57.3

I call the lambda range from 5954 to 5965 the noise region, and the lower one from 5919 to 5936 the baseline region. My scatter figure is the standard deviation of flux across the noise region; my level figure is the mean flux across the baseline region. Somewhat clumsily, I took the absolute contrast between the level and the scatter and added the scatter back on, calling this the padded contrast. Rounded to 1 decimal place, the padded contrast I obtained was 10.0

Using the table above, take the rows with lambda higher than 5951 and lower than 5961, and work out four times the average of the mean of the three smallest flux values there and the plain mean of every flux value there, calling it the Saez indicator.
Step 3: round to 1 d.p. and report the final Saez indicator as 38.1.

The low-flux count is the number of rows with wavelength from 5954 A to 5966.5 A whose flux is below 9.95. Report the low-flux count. 3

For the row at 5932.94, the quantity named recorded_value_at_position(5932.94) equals 10.1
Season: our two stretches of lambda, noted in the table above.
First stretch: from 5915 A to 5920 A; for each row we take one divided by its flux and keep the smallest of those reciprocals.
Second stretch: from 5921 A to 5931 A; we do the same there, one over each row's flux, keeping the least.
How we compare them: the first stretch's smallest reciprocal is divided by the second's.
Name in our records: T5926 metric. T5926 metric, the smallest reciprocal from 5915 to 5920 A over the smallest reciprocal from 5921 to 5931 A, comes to 1.05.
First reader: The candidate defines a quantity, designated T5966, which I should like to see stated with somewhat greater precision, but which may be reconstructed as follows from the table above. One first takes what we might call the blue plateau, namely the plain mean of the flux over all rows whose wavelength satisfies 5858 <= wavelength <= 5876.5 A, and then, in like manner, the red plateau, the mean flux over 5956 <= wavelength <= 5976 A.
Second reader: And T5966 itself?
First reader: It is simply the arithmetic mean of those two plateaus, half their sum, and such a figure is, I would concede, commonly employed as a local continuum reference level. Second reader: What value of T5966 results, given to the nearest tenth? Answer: 10.0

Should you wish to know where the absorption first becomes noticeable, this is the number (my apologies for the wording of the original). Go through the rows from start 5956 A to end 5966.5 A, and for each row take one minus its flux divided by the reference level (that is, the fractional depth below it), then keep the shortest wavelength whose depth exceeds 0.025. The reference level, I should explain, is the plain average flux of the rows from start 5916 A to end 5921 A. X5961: 5958.95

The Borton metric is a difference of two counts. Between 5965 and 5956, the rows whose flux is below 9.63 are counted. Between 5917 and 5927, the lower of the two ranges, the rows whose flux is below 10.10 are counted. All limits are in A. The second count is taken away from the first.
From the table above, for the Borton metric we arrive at -3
